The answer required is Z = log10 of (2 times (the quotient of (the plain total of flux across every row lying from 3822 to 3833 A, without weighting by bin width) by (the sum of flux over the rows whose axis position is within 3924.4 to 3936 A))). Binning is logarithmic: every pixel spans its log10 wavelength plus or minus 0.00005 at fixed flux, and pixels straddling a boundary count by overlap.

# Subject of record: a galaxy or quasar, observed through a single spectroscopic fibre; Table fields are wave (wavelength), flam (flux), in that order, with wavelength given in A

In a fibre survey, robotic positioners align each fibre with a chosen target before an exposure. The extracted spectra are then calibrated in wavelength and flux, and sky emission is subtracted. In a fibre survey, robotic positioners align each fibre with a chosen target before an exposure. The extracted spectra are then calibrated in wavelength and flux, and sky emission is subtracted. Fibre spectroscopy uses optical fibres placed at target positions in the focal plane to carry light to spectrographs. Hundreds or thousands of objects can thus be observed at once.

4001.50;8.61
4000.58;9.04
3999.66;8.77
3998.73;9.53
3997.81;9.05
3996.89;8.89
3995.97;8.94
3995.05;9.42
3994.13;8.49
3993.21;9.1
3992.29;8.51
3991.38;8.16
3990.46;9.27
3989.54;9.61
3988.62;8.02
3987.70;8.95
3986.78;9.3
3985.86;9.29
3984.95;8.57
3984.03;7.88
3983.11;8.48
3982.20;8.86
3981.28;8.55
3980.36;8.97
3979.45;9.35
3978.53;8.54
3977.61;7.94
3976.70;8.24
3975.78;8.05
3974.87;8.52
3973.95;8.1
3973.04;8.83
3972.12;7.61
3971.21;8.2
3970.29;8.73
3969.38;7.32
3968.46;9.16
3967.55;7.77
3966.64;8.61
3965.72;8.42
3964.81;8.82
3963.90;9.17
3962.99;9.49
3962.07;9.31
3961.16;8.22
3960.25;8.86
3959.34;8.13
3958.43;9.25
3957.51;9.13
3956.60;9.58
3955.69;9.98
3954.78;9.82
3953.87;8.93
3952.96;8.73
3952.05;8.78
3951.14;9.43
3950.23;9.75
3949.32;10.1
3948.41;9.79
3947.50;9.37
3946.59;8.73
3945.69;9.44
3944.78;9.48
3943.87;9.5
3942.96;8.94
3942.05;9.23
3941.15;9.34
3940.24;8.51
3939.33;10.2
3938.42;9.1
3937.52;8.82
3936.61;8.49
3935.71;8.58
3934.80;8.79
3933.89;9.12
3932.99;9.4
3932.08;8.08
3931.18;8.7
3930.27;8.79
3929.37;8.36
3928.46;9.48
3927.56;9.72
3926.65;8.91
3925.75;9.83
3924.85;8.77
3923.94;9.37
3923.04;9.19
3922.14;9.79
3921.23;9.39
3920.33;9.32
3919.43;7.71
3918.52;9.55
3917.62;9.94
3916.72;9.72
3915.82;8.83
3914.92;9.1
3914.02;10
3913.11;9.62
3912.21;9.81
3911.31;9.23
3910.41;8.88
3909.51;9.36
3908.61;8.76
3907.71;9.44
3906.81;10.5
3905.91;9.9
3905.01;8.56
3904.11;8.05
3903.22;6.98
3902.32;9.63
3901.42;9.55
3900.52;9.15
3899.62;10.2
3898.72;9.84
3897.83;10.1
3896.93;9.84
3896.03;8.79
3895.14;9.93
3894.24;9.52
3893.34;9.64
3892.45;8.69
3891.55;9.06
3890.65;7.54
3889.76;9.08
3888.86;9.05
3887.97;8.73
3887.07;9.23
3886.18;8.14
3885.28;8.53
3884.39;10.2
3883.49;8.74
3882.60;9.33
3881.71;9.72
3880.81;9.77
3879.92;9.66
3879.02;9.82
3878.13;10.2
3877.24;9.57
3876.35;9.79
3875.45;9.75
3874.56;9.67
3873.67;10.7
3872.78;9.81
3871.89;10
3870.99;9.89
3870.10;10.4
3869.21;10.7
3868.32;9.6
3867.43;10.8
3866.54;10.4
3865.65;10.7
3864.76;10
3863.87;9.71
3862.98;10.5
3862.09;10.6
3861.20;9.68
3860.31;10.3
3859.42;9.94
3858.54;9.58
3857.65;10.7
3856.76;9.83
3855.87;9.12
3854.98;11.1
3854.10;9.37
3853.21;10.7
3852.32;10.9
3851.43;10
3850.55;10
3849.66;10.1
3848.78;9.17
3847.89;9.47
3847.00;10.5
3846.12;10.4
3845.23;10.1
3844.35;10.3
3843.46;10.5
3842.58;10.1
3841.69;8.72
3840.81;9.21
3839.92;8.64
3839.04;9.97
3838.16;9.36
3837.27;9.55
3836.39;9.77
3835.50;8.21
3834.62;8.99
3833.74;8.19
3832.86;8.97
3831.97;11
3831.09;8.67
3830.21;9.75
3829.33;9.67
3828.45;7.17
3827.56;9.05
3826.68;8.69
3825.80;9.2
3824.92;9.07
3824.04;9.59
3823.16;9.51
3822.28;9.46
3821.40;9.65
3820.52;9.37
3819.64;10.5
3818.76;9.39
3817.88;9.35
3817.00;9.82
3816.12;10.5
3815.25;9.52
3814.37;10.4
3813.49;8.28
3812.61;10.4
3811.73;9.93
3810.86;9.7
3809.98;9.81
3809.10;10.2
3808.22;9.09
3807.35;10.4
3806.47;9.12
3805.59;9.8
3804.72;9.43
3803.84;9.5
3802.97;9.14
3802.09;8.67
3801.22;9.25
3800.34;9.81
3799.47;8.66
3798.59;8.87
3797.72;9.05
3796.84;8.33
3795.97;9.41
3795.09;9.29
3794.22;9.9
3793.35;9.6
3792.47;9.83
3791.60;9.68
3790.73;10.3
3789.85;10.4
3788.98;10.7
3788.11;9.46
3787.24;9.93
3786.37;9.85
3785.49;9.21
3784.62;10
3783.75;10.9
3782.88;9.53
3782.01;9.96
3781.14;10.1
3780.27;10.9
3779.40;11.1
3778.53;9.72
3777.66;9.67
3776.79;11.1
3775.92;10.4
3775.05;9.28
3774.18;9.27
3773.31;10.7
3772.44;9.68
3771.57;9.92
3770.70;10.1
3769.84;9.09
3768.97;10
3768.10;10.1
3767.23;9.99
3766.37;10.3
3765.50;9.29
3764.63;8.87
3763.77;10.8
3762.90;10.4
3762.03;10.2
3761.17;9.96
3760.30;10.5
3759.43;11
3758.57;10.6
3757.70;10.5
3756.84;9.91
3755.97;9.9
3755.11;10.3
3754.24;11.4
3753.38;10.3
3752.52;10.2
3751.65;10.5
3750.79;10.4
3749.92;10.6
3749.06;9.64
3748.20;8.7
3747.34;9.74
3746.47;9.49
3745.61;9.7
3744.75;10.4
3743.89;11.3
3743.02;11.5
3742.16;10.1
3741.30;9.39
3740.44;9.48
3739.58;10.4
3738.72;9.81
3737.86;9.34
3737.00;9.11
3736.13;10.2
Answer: 0.313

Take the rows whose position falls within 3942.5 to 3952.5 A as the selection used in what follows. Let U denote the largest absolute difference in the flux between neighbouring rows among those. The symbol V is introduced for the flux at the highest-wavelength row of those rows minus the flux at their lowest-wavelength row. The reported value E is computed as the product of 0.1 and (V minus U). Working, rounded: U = 0.7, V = -0.2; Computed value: -0.09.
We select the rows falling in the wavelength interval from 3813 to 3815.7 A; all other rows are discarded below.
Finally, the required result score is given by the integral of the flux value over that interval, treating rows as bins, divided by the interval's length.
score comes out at 9.4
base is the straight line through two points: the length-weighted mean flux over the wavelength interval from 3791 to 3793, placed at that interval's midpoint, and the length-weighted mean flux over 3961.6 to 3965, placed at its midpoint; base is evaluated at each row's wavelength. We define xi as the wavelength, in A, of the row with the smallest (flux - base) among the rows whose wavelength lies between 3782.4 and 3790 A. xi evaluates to 3785.49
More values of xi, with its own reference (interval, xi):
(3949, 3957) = 3952.96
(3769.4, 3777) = 3769.84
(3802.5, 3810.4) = 3808.22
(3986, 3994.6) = 3988.62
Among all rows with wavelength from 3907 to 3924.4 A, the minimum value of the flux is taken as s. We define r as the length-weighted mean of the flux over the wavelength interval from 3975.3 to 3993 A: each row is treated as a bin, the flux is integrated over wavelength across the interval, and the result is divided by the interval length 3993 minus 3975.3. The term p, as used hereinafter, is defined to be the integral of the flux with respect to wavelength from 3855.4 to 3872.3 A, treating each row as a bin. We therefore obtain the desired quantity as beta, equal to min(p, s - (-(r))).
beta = 16.4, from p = 171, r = 8.7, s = 7.71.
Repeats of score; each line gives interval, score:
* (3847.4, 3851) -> 9.7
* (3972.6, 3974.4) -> 8.5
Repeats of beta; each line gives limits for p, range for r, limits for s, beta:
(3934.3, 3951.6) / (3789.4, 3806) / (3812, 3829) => 16.6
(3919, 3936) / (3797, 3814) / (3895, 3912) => 16.4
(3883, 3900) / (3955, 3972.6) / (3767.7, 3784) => 17.8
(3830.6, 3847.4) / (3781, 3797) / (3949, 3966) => 18.0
